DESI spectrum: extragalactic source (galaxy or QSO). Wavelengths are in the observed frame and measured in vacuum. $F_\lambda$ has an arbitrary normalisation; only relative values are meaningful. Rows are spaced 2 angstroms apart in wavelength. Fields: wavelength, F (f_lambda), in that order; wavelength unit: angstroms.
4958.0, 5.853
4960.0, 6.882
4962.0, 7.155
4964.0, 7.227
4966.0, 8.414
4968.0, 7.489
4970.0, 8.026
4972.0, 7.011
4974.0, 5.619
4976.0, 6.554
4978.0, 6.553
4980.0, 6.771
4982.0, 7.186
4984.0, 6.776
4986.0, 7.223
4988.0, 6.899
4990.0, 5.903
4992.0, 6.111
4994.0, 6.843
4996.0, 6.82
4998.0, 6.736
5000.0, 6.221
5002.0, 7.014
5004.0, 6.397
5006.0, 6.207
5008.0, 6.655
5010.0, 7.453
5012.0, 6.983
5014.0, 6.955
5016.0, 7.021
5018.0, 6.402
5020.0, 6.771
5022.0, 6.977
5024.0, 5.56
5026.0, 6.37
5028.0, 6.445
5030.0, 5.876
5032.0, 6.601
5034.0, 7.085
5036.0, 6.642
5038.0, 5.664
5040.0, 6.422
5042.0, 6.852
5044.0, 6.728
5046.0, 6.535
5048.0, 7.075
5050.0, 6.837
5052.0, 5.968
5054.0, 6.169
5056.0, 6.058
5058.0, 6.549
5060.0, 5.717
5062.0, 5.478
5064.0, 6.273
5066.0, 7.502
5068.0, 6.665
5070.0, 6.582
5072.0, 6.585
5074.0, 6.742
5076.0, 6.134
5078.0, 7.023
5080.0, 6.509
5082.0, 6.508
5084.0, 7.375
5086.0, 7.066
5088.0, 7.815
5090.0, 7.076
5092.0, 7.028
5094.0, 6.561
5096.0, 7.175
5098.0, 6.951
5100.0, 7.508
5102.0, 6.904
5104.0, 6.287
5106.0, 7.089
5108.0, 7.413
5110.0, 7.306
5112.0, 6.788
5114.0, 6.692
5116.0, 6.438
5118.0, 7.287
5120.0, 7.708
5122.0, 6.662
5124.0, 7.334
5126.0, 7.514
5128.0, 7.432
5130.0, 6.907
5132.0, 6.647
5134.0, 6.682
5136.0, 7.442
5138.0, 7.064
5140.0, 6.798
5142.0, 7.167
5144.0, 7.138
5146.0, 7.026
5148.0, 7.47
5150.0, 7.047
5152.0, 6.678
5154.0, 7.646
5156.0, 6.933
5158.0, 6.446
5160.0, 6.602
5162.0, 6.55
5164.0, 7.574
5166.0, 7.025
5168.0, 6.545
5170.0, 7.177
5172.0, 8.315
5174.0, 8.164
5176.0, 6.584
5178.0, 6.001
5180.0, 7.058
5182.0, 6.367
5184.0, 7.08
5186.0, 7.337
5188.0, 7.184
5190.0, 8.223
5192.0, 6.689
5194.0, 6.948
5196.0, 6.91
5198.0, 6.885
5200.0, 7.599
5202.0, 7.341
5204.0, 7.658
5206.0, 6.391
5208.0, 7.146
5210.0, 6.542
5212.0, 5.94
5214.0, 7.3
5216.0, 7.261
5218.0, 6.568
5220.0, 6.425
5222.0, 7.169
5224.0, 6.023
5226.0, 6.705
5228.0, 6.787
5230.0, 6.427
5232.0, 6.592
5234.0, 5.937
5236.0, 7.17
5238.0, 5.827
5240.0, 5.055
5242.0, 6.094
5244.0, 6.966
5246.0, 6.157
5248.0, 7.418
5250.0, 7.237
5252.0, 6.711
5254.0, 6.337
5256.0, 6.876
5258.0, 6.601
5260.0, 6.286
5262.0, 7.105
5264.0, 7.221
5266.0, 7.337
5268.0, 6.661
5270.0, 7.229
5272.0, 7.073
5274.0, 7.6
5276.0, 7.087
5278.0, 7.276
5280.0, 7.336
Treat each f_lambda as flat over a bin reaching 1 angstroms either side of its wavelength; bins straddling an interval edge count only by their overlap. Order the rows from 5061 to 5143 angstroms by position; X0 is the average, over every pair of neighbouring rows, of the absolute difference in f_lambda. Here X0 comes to 0.5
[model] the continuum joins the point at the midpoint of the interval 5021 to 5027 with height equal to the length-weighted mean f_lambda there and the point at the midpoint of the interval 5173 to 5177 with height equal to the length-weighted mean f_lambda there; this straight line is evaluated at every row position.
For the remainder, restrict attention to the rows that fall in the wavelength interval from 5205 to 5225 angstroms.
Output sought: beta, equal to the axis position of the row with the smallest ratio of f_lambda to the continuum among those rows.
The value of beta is 5212.0 angstroms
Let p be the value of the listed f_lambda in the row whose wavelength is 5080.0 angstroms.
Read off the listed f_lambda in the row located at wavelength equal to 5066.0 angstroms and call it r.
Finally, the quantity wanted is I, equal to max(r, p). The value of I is 7.50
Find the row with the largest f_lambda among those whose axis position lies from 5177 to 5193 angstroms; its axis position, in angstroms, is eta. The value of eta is 5190.0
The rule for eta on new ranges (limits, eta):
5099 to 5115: 5100.0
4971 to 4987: 4986.0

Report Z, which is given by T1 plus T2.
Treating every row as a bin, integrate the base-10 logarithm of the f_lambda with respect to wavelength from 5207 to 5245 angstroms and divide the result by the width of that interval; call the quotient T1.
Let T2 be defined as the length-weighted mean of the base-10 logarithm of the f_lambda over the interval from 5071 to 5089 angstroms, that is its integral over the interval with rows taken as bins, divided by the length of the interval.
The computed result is 1.648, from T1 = 0.813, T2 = 0.835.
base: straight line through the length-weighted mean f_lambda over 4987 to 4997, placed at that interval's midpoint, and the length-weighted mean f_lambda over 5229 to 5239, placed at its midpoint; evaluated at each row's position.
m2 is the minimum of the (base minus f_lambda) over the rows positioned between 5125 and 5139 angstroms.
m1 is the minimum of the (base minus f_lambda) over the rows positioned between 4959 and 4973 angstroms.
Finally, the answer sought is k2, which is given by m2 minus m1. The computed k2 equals 0.8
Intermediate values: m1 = -1.89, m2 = -1.07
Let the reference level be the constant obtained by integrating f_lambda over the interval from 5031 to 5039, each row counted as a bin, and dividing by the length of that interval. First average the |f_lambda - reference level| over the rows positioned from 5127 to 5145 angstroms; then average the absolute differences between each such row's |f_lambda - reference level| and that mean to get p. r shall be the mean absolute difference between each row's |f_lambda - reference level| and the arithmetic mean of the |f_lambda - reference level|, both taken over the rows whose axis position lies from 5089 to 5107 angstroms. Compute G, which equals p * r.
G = 0.047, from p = 0.242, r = 0.19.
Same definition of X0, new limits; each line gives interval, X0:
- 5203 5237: 0.7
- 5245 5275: 0.5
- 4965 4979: 0.8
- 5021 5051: 0.6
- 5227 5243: 0.8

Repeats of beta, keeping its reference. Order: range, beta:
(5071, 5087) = 5076.0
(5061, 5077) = 5062.0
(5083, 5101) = 5094.0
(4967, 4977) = 4974.0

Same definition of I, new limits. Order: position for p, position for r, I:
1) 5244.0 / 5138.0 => 7.06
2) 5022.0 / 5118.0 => 7.29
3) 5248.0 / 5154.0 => 7.65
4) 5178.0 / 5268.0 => 6.66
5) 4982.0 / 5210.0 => 7.19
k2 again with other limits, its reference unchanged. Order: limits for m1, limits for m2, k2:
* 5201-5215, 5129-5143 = 0.3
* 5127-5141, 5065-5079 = 0.0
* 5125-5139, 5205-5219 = 0.2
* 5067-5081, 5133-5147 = -0.4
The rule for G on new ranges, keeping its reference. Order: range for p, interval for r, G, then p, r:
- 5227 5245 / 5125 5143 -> 0.079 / 0.282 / 0.28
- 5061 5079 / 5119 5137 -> 0.109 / 0.291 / 0.38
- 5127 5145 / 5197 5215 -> 0.076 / 0.242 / 0.31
